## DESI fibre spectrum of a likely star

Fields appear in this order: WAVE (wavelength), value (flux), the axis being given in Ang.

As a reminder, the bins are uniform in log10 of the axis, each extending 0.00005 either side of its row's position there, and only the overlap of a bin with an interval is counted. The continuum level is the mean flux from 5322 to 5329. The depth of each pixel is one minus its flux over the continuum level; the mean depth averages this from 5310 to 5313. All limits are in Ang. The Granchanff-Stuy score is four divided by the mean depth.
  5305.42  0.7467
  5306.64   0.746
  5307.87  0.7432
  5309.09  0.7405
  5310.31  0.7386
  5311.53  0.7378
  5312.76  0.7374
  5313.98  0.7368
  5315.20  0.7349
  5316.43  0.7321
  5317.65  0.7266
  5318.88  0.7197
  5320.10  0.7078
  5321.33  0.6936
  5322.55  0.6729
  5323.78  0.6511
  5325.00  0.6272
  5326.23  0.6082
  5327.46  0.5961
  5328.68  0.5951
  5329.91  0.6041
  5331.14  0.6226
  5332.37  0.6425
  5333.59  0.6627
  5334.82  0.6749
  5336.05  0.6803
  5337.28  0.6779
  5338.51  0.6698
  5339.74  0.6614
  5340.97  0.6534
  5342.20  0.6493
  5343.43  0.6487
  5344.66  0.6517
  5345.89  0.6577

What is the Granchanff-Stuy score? -22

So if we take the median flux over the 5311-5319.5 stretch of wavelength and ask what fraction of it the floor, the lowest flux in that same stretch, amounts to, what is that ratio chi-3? 0.979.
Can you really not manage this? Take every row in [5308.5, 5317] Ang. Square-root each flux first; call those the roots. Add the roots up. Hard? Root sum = 6.01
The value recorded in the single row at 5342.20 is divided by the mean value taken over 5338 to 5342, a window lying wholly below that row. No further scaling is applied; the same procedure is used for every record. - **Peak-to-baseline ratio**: 0.98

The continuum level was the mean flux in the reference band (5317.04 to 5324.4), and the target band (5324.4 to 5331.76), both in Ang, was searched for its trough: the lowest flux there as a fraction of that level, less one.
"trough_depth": -0.144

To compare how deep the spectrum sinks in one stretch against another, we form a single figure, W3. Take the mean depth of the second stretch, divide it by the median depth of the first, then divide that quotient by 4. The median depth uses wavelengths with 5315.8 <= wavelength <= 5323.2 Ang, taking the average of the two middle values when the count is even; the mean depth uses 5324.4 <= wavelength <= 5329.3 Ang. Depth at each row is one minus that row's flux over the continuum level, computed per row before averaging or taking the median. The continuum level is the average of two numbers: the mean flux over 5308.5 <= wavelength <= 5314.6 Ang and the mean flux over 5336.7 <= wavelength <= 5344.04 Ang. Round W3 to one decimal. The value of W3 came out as -1.6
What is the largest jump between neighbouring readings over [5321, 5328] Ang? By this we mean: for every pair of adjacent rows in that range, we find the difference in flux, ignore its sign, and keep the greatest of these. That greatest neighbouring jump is 0.024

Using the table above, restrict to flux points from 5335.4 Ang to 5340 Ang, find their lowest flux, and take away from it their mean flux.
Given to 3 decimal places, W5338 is -0.011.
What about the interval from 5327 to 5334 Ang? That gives -0.025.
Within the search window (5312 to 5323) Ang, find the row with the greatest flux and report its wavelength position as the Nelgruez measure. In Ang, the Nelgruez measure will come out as 5312.76 Ang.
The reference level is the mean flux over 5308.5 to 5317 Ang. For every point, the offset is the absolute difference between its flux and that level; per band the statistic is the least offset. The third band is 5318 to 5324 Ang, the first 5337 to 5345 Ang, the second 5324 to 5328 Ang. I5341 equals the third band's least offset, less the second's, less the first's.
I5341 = -0.15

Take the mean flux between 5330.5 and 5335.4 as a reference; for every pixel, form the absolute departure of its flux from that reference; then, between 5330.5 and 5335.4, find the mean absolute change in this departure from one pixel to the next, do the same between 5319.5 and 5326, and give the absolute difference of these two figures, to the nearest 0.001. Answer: 0.008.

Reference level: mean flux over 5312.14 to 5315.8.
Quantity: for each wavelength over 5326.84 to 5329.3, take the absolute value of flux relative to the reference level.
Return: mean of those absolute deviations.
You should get 0.14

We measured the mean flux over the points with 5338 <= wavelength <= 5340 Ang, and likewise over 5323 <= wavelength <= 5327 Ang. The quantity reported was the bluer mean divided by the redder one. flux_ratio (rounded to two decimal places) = 0.94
